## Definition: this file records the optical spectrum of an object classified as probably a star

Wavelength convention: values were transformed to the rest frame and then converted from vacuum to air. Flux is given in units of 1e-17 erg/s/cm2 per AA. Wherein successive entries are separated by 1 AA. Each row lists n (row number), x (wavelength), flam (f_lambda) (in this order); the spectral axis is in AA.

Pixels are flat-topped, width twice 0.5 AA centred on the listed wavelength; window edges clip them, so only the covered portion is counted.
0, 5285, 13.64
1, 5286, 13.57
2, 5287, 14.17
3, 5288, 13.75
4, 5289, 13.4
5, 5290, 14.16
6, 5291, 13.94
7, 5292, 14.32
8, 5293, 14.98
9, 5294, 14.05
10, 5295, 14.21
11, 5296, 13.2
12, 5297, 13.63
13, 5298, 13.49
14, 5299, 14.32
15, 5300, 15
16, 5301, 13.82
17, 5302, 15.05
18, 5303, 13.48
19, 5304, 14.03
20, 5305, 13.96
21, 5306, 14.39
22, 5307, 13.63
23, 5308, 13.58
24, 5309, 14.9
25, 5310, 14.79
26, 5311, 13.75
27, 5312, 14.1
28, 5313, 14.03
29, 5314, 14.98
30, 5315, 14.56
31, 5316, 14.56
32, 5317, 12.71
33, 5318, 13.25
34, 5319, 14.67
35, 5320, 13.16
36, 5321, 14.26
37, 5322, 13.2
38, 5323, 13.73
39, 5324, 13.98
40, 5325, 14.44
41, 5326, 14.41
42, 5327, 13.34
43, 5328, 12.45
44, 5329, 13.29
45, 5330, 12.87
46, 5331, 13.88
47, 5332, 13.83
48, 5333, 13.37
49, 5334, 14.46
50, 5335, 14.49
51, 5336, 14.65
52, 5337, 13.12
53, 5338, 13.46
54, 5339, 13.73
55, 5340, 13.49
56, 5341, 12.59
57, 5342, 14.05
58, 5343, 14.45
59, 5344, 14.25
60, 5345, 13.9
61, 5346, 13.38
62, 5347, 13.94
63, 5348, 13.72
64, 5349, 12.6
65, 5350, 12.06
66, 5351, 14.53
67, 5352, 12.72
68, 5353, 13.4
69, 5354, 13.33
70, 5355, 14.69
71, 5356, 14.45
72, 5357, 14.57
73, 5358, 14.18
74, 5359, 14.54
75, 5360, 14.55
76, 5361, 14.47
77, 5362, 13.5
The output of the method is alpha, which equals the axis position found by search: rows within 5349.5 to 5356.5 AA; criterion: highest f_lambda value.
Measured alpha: 5355 AA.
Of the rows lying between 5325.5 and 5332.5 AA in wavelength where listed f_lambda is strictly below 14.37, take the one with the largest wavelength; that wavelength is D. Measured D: 5332 AA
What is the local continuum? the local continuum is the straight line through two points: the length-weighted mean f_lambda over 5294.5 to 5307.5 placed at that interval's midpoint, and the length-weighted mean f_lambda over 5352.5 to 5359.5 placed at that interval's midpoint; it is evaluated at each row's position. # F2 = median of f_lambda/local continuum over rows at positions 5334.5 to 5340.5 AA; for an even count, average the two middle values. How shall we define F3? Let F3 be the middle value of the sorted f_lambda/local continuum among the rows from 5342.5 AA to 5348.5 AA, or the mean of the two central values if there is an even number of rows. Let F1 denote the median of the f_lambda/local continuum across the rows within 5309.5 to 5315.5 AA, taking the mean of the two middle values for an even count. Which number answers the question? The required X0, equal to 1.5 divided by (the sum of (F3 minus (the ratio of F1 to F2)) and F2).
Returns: 1.69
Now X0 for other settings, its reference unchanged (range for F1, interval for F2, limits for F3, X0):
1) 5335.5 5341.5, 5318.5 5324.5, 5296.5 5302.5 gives 1.47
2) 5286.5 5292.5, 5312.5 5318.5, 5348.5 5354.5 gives 1.58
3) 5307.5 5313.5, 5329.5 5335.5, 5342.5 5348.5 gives 1.58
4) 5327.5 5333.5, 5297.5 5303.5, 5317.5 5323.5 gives 1.47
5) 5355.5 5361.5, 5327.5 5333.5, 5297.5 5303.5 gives 1.73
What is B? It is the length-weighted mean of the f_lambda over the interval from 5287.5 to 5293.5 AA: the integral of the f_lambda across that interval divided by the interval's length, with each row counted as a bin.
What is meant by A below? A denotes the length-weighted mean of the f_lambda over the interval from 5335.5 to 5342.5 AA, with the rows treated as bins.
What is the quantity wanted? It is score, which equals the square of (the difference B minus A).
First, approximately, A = 13.58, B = 14.1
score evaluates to 0.26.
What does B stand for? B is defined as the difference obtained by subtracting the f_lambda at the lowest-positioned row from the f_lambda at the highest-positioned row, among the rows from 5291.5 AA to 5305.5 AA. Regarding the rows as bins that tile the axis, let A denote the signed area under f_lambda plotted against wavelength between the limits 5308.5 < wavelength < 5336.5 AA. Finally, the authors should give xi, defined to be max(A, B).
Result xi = 390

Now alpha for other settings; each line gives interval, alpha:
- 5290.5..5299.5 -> 5293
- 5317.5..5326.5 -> 5319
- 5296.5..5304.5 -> 5302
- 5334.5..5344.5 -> 5336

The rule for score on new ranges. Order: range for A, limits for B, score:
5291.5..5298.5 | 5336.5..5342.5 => 0.33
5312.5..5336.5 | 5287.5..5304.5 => 0.04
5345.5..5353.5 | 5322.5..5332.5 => 0.11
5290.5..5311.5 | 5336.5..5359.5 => 0.17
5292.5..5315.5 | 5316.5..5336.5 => 0.20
